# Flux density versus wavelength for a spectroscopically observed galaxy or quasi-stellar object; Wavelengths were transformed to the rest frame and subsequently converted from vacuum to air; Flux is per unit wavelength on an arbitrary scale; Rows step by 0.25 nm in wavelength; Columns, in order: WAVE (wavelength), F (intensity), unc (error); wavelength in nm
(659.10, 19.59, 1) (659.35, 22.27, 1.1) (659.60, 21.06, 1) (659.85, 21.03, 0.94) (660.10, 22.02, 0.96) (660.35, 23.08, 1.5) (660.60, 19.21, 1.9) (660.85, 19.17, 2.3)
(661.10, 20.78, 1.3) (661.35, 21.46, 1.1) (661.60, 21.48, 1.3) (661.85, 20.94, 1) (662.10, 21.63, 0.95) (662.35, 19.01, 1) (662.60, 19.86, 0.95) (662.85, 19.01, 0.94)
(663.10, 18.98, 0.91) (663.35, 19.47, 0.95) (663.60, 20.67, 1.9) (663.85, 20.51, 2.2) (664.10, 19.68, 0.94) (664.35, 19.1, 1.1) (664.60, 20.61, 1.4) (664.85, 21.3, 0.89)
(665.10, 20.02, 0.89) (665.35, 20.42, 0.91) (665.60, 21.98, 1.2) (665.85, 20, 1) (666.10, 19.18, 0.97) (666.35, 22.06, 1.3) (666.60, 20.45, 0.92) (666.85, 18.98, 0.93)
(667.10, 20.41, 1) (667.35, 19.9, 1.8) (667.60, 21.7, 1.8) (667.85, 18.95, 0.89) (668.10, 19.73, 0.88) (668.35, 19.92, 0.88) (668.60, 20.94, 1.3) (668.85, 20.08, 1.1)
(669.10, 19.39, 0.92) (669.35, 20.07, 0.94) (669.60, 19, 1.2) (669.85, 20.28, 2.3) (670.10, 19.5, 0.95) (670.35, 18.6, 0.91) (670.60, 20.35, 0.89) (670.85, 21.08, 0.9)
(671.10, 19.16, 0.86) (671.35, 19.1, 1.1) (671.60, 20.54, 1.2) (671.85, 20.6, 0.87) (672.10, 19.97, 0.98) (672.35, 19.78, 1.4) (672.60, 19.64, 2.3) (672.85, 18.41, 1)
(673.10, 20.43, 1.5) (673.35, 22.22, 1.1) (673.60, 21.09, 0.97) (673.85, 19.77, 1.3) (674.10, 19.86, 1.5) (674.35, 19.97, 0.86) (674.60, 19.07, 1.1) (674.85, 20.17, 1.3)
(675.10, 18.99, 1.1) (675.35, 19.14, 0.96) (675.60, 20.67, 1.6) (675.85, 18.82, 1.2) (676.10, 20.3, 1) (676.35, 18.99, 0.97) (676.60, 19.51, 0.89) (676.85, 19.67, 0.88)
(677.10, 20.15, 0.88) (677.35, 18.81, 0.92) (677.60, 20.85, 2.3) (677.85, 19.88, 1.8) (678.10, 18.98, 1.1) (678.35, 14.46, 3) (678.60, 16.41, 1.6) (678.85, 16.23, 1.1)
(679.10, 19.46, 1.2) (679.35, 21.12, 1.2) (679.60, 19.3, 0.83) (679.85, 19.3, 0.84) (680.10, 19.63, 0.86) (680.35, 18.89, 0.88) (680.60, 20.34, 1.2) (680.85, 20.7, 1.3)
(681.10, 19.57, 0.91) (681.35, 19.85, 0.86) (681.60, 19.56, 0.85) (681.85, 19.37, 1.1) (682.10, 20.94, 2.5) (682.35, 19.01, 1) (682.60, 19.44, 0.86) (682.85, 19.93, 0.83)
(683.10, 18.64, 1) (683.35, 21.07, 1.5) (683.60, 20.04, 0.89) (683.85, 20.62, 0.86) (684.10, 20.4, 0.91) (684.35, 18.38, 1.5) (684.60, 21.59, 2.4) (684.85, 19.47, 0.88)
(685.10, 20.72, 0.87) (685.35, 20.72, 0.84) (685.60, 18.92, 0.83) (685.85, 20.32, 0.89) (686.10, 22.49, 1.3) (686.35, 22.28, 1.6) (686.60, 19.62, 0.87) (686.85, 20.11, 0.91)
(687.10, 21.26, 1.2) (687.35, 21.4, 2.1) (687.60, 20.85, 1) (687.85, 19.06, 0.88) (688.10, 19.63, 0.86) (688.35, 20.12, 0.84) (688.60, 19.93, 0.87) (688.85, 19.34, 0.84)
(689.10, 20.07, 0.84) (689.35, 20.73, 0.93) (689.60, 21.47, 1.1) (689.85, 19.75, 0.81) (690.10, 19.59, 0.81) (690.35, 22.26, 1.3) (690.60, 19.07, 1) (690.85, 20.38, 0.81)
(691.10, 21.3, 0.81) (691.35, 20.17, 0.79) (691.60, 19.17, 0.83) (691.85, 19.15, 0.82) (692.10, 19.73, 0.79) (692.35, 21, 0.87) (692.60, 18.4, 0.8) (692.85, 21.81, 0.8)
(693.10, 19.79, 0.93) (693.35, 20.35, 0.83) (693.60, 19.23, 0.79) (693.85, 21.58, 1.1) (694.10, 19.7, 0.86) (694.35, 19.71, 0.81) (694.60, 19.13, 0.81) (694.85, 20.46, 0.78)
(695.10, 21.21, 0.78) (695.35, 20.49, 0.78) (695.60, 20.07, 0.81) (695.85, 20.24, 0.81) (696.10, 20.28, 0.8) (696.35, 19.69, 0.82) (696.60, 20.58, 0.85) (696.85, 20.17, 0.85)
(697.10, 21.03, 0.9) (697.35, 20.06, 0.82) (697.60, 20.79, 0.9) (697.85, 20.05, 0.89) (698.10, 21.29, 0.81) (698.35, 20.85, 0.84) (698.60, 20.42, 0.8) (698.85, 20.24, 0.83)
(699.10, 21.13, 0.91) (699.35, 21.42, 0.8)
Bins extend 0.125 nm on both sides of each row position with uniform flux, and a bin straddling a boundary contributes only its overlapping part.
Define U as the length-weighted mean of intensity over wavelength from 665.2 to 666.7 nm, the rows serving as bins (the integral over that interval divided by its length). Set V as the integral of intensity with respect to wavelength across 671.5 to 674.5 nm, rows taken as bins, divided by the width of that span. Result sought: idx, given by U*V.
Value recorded 417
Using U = 20.7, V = 20.2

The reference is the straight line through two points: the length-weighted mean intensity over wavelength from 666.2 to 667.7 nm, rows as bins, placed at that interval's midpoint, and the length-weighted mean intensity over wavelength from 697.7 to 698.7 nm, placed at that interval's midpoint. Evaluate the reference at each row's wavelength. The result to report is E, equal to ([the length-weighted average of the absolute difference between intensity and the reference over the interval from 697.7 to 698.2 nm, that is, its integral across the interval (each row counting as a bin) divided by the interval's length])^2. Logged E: 0.4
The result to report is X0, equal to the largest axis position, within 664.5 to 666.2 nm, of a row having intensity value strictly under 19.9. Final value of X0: 666.10 nm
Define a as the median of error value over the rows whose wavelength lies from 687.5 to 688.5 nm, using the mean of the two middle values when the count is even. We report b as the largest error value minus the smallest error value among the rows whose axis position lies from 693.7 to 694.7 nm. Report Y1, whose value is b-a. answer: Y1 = -0.58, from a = 0.87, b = 0.3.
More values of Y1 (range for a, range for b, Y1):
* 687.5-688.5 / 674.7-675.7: -0.23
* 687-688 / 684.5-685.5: 0.46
